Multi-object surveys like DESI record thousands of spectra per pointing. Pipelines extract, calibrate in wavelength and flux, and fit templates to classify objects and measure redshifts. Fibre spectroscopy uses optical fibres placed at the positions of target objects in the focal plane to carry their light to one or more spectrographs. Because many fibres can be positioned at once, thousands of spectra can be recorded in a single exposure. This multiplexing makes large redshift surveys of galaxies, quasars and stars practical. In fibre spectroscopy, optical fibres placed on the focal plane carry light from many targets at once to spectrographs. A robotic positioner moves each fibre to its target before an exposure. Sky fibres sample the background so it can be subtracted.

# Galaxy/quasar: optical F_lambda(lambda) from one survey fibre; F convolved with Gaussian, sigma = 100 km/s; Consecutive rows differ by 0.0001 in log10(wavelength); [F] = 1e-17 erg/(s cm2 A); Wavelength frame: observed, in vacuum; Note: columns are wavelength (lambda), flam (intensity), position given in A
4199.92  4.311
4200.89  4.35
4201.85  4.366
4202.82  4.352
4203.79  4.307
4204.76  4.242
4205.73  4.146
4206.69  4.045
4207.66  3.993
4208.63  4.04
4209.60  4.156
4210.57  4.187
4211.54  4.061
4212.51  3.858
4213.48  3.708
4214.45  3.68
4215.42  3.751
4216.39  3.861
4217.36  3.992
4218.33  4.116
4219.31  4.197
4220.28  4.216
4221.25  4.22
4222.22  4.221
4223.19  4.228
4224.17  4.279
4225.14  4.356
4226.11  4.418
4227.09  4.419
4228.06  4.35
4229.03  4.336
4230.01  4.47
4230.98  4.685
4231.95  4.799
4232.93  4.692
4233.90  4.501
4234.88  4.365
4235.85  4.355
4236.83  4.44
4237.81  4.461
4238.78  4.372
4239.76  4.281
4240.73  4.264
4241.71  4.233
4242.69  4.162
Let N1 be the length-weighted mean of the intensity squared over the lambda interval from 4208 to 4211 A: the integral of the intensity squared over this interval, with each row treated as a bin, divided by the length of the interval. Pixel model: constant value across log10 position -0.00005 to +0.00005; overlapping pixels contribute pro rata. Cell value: 17.0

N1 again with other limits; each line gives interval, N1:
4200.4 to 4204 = 18.9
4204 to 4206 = 17.7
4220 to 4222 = 17.8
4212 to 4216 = 14.1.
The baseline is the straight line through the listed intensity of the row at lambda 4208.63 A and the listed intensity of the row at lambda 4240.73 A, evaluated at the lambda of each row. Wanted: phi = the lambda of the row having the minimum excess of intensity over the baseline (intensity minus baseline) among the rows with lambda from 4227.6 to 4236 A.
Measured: 4235.85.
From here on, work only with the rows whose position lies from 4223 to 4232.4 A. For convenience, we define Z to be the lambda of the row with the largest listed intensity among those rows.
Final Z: 4231.95 A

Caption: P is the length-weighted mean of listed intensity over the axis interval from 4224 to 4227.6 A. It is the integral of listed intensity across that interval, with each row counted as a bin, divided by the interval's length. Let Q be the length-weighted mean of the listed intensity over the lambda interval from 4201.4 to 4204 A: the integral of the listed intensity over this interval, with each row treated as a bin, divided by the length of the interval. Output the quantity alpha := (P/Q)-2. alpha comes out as -0.99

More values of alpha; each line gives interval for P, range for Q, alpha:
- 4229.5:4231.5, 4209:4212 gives -0.89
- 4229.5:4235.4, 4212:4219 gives -0.81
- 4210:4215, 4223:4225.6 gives -1.09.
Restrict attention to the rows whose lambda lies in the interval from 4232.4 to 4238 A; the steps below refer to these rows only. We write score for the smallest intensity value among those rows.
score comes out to 4.355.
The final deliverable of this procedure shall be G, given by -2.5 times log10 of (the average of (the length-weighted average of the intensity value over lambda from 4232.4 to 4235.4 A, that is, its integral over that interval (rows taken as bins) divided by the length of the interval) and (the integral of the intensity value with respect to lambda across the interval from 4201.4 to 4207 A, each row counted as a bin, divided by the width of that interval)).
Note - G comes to -1.60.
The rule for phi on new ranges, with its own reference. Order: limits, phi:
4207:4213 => 4212.51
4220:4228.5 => 4222.22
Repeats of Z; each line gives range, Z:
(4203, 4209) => 4203.79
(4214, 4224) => 4223.19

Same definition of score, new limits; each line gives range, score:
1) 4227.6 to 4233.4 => 4.336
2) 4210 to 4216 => 3.68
